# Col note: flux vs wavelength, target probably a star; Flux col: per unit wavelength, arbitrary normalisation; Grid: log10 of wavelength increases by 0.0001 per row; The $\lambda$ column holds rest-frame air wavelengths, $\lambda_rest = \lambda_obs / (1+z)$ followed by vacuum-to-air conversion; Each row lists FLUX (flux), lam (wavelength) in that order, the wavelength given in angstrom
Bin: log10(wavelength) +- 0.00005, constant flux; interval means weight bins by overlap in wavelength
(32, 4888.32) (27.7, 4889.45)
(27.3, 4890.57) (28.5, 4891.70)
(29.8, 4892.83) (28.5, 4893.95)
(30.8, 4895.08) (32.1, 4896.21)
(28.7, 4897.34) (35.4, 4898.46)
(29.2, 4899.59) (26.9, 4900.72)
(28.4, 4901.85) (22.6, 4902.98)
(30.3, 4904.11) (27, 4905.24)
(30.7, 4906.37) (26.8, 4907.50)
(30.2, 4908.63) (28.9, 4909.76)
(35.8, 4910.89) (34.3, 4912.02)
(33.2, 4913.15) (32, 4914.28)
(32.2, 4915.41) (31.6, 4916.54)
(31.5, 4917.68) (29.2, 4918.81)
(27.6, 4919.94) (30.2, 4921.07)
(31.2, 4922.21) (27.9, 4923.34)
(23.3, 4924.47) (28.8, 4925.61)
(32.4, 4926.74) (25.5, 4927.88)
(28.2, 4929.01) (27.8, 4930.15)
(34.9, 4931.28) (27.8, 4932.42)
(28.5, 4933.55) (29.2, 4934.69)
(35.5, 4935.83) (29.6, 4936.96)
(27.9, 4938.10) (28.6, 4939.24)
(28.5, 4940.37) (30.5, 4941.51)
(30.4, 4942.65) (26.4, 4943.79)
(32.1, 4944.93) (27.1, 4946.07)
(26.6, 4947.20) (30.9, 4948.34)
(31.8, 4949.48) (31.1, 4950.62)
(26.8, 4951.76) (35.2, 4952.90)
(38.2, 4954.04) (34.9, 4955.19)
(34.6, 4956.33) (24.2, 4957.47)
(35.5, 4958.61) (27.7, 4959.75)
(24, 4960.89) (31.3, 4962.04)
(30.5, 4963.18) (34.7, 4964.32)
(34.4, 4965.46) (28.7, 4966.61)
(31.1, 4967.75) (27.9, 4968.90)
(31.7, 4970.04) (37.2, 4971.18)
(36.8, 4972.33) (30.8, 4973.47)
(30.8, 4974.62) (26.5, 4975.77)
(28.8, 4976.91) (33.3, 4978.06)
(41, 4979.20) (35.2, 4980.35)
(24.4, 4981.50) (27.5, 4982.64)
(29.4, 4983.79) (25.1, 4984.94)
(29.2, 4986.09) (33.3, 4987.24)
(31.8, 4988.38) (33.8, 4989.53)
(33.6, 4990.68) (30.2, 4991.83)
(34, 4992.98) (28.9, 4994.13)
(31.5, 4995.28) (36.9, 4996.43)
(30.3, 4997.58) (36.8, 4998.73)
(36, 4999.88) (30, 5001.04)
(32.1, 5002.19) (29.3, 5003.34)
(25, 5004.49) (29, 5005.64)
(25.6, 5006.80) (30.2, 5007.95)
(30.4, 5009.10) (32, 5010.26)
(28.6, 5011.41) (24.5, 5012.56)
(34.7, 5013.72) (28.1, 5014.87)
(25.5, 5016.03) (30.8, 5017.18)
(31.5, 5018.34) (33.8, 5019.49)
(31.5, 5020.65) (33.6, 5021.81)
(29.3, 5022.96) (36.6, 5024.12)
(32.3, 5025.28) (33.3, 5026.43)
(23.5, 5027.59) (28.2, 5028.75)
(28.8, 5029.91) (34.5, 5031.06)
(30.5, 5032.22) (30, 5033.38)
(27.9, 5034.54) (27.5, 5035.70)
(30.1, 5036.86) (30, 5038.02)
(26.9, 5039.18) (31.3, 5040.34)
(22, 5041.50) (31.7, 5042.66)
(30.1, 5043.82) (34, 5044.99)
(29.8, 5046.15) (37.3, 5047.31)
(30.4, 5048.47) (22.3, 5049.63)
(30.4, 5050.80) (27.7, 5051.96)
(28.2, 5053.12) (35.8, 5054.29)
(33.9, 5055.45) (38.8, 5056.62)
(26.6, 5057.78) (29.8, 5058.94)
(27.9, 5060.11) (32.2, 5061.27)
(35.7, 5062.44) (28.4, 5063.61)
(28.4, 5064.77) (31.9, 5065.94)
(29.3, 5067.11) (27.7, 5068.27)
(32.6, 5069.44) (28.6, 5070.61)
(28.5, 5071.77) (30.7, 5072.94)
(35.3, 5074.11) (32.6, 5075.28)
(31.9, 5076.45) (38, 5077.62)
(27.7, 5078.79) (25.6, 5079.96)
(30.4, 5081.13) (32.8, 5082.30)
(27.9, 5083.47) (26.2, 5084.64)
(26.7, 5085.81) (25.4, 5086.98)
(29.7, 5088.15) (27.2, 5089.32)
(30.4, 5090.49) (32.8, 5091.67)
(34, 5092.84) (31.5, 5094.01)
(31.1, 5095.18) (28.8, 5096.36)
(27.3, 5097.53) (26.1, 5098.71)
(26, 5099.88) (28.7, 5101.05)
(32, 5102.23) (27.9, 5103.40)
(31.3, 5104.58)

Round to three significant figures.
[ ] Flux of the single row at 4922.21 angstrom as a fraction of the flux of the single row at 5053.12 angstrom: 1.11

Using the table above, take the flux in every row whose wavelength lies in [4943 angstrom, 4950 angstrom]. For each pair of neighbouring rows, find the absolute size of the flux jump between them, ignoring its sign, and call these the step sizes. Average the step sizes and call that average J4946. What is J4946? 3.3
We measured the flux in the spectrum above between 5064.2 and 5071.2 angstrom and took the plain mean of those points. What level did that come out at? 29.8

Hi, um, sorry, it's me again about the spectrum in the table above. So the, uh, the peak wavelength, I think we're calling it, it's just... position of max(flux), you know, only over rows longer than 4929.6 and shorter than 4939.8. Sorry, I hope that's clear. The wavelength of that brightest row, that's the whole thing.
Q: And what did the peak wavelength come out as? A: 4935.83 angstrom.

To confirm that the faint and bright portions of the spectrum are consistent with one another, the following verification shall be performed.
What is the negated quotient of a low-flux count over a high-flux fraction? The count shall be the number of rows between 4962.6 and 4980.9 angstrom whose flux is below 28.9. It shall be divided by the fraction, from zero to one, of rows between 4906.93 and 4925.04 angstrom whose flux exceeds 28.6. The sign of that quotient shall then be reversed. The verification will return -5.3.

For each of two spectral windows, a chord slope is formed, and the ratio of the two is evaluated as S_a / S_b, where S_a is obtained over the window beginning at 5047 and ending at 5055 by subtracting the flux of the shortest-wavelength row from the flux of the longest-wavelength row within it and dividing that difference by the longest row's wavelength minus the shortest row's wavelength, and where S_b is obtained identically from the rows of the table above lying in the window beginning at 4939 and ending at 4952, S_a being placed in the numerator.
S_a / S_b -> 1.5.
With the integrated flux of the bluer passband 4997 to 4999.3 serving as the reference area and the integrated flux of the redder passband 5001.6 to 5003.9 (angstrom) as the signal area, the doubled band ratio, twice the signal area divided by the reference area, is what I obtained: 1.83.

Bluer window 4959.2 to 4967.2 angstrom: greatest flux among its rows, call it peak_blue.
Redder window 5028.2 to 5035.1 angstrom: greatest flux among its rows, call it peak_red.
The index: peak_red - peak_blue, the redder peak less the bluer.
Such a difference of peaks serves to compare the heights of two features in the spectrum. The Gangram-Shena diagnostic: 0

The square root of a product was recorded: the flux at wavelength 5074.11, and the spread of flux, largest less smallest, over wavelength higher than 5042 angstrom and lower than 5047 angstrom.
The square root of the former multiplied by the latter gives 12.2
